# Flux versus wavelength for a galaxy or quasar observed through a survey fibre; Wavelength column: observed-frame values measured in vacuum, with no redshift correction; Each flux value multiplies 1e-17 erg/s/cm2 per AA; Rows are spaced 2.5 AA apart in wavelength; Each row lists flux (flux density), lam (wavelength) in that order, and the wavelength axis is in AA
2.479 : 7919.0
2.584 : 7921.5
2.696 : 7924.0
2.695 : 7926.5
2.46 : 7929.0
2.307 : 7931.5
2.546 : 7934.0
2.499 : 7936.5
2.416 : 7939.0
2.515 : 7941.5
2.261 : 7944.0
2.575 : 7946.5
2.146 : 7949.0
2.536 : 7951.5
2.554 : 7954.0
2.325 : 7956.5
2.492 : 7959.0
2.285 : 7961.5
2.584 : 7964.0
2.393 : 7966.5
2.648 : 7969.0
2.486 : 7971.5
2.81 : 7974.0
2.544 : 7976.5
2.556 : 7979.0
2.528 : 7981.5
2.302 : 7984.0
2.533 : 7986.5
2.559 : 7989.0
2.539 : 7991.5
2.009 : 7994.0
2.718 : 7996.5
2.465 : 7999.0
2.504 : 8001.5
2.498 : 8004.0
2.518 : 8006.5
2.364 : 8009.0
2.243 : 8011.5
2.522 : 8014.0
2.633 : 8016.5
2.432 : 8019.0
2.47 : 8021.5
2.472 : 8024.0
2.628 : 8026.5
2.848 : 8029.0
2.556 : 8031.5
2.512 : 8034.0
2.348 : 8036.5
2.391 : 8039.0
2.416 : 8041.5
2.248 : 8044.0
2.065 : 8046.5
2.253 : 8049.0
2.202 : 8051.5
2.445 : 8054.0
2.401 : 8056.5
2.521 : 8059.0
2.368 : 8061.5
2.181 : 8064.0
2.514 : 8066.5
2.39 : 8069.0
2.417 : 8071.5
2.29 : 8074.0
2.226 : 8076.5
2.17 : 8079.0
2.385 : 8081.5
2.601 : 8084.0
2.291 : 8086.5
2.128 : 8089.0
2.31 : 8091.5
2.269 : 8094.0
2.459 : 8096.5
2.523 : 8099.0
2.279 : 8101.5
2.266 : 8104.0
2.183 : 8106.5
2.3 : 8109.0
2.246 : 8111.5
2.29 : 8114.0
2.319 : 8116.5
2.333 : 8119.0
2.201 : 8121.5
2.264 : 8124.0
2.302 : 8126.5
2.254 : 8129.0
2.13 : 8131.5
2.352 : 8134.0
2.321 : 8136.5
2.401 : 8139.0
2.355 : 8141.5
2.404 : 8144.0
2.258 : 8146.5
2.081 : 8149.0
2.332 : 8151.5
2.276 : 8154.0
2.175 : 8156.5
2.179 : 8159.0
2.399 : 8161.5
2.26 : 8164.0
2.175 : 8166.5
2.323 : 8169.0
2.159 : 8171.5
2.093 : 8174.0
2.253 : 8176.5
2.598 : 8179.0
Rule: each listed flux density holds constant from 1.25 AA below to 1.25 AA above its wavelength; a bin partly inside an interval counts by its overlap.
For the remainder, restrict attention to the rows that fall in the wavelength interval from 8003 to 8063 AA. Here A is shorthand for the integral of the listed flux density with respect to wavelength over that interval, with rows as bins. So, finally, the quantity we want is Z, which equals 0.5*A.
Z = 72.9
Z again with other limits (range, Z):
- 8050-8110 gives 70.1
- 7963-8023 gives 74.8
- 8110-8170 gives 68.3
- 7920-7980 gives 74.9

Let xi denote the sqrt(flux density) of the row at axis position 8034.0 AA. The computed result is 1.58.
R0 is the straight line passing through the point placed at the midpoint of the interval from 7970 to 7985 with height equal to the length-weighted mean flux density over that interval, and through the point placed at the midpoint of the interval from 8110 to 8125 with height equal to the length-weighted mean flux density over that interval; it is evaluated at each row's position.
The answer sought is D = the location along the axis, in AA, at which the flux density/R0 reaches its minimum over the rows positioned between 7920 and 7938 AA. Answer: 7931.5 AA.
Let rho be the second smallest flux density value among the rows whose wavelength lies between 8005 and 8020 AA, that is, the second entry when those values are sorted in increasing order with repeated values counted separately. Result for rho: 2.364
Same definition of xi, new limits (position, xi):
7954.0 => 1.60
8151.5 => 1.53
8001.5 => 1.58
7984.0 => 1.52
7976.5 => 1.59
